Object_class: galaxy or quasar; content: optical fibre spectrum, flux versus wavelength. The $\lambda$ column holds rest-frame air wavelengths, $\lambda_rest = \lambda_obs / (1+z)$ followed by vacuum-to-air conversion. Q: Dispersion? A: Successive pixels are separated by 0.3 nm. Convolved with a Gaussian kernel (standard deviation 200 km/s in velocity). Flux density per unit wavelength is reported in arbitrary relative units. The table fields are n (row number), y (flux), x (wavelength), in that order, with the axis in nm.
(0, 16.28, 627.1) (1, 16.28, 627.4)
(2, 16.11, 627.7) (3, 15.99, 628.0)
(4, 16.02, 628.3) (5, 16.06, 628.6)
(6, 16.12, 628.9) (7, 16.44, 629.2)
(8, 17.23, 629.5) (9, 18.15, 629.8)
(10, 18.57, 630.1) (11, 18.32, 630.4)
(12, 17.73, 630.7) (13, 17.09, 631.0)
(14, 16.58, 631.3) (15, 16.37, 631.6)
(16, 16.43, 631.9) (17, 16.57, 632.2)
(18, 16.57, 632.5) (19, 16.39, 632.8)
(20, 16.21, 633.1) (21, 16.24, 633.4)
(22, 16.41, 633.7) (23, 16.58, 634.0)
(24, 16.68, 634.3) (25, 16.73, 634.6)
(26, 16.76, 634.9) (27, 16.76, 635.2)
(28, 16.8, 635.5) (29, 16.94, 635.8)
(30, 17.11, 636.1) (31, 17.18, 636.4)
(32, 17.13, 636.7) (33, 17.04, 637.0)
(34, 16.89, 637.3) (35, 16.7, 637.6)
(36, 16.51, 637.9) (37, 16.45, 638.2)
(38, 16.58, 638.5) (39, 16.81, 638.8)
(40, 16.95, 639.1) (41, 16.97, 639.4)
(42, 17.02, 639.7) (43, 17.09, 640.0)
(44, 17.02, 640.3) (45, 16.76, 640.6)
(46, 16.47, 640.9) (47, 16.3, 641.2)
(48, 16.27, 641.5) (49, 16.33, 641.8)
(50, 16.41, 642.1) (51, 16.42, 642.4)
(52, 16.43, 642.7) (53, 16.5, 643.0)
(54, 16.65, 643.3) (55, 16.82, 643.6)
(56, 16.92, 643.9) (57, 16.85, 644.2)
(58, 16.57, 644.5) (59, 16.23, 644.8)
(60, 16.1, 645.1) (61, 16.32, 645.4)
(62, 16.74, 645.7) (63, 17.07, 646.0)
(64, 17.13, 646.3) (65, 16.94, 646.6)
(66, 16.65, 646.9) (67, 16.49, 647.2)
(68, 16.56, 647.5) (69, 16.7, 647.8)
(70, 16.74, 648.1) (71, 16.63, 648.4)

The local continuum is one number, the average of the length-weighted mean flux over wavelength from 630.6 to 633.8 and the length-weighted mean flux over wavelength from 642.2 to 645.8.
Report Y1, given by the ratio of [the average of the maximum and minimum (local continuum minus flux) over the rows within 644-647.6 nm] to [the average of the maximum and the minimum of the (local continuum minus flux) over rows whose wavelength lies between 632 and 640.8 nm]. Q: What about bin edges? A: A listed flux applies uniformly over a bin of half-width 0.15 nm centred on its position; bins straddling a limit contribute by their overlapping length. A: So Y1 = 0.4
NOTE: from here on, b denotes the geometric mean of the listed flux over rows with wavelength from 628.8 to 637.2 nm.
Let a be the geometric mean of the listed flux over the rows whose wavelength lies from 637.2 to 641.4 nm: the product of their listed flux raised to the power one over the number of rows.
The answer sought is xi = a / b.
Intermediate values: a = 16.7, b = 16.9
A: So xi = 0.99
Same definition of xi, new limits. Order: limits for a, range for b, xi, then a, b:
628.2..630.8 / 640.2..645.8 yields 1.04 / 17.2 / 16.5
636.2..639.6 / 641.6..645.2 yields 1.02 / 16.8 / 16.5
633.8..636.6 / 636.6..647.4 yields 1.01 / 16.8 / 16.7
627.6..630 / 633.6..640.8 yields 0.98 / 16.5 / 16.8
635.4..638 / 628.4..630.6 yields 0.98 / 16.9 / 17.2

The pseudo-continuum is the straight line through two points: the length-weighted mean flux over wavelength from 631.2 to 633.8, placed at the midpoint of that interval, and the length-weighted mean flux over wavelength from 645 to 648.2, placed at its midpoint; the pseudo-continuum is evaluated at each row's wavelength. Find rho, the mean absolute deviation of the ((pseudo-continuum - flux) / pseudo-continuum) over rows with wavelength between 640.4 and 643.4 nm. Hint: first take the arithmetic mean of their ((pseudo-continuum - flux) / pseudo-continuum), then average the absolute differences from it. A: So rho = 0.007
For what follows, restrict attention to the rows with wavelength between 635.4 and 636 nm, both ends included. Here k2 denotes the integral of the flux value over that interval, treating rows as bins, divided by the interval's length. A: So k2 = 16.9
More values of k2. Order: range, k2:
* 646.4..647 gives 16.8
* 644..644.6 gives 16.7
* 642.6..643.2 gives 16.5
